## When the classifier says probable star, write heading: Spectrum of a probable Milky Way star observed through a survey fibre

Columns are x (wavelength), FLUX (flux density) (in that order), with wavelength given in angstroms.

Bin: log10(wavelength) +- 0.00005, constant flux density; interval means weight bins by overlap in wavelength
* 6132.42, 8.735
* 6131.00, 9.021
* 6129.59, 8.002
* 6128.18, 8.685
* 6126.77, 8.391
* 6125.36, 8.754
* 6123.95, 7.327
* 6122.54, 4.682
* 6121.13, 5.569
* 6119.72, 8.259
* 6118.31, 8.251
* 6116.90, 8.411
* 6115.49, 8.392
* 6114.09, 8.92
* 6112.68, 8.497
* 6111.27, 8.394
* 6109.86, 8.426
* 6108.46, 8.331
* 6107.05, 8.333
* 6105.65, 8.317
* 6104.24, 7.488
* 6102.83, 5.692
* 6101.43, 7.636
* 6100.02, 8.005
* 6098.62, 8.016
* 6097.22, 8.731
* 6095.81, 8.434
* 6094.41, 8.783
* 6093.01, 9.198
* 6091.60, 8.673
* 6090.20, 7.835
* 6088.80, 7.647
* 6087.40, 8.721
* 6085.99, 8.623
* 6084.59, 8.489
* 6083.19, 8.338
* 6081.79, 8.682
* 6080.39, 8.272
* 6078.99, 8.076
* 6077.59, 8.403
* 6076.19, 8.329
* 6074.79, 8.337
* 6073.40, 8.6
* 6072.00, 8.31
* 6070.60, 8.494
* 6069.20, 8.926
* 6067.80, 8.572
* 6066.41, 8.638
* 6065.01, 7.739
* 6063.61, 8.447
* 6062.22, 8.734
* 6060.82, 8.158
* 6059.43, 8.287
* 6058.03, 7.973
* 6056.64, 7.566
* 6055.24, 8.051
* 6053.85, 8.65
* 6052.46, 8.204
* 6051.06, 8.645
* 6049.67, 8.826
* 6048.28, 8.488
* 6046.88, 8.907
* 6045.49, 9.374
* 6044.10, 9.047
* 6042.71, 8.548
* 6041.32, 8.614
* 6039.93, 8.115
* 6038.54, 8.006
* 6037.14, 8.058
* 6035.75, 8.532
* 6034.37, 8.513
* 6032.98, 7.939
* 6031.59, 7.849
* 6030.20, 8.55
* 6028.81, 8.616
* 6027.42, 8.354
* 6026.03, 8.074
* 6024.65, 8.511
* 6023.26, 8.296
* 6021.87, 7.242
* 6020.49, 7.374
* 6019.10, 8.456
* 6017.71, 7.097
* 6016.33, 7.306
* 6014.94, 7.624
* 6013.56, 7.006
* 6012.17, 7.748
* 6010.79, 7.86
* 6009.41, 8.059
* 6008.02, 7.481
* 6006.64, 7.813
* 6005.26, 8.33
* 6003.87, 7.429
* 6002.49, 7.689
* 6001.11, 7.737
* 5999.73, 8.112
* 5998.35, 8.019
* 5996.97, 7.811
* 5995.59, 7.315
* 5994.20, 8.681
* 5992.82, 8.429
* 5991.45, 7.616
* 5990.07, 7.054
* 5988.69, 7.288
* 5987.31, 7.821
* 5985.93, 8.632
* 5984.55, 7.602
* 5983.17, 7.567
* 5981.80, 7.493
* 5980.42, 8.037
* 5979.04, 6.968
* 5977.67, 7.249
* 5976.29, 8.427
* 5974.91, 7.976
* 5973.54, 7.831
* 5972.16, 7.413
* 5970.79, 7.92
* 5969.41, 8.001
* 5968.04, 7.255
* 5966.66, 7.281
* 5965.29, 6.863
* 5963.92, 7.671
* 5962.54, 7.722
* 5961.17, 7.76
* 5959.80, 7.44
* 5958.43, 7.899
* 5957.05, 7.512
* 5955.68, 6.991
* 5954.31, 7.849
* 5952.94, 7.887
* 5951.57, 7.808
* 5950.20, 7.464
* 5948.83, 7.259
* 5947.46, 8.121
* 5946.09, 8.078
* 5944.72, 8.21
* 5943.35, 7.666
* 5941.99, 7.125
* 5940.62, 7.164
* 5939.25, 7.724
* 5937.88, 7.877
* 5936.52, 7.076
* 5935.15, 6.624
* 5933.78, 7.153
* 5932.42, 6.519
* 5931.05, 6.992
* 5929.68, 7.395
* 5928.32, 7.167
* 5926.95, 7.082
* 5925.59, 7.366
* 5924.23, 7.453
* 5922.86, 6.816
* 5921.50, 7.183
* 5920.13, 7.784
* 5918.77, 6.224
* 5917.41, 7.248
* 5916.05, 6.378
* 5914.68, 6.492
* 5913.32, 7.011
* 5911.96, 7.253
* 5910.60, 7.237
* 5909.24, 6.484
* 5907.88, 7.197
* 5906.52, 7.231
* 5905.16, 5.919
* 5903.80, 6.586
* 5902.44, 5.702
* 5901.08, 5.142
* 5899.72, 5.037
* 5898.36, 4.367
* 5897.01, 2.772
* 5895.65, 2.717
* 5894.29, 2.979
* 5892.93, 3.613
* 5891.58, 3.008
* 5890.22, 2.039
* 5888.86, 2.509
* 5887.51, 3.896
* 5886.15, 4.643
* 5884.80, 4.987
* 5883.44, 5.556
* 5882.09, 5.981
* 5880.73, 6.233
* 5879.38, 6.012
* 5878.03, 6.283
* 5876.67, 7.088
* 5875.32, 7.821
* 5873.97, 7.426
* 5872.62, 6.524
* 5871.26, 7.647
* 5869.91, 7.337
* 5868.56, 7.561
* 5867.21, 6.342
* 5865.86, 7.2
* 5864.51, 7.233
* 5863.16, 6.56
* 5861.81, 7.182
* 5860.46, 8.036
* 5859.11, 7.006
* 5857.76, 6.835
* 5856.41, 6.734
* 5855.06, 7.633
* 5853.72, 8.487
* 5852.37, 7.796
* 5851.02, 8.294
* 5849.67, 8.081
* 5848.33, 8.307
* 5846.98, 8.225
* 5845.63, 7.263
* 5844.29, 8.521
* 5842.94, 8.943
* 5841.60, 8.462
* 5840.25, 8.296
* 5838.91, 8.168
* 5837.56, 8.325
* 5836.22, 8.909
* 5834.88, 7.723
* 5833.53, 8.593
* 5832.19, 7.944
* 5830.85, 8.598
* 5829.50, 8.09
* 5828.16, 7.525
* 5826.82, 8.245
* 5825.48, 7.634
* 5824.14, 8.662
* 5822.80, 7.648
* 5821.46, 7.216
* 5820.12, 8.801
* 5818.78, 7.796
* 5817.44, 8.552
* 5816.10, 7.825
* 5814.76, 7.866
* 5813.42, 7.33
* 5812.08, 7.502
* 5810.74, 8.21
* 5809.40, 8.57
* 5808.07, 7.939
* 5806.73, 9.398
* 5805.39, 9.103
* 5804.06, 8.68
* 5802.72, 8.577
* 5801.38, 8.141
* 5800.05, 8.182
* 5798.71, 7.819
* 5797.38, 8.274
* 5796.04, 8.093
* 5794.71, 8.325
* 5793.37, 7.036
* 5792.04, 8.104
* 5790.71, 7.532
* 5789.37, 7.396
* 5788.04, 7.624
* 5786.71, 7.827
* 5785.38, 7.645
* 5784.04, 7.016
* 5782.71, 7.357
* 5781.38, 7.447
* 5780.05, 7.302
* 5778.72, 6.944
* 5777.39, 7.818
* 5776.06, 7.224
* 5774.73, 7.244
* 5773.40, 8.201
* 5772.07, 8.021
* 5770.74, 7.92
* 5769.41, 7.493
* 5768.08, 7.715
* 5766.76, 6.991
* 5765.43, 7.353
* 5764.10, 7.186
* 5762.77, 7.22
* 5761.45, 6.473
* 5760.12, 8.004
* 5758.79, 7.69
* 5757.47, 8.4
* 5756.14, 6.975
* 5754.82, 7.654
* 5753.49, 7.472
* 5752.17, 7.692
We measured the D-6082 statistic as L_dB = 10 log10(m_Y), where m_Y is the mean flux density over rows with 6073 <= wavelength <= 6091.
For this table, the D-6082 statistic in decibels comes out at 9.21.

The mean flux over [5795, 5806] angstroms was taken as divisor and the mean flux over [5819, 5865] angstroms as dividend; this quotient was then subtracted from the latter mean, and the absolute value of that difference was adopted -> 7.0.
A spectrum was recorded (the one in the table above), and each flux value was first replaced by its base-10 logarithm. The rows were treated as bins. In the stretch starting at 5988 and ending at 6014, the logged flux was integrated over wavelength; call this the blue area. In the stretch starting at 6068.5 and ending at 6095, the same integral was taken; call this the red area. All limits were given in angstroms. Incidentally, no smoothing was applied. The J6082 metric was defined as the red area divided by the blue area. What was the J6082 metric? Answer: 1.06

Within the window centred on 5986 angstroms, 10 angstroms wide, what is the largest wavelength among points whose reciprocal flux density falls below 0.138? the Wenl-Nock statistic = 5988.69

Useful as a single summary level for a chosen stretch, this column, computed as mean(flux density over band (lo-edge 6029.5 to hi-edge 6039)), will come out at 8.2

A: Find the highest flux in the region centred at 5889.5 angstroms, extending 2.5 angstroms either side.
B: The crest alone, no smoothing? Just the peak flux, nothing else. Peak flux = 3.896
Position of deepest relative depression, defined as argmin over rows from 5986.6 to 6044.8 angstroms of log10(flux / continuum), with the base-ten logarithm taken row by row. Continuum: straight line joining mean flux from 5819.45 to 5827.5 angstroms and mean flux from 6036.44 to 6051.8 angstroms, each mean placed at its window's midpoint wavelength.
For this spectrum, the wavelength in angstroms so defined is 6013.56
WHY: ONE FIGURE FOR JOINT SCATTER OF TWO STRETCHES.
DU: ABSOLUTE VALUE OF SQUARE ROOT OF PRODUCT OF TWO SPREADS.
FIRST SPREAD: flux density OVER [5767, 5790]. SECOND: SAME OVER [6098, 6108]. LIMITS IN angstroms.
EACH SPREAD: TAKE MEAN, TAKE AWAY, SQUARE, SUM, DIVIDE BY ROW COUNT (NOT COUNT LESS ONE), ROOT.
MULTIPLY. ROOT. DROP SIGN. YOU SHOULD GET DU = 0.54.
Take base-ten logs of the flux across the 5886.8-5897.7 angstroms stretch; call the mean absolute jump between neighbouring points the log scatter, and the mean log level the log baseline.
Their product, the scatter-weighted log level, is 0.044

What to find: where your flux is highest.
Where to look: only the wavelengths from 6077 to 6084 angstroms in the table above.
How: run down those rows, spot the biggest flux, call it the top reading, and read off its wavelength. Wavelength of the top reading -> 6081.79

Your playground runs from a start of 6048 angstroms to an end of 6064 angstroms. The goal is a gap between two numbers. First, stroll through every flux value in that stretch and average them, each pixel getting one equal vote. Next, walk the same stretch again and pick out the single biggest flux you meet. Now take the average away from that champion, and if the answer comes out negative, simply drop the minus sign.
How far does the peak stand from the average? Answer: 0.49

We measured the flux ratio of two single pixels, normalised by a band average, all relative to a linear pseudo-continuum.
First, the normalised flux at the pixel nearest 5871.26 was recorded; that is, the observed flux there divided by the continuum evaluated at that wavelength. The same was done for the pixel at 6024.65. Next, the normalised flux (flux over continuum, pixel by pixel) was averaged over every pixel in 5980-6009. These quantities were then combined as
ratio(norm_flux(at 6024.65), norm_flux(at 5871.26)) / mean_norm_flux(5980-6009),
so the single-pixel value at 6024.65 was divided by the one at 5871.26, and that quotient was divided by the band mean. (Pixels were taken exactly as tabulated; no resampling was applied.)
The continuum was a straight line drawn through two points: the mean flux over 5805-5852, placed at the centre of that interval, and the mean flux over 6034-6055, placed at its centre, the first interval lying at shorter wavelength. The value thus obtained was 1.2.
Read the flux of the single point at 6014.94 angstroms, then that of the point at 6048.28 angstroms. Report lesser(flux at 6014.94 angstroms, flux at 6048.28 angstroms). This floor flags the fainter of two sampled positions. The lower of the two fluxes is 8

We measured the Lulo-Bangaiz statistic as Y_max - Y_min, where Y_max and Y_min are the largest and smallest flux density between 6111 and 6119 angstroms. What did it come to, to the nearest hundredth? 0.67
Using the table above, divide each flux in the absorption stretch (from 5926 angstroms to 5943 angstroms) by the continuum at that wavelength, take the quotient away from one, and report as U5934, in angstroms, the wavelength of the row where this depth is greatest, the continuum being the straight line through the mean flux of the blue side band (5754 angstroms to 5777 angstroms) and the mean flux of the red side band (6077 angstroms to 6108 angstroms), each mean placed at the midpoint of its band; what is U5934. 5932.42 angstroms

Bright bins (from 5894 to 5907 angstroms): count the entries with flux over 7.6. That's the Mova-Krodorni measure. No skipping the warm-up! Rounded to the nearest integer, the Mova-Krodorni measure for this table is 0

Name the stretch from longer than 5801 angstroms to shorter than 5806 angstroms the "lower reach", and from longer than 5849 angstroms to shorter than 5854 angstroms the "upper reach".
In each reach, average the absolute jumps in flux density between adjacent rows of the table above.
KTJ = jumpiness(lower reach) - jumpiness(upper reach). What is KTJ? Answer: -0.1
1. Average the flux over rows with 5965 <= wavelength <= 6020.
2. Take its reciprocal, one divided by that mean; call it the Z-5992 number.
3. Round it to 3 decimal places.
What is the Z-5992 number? 0.130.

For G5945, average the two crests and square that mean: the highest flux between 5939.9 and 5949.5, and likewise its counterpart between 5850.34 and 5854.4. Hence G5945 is 70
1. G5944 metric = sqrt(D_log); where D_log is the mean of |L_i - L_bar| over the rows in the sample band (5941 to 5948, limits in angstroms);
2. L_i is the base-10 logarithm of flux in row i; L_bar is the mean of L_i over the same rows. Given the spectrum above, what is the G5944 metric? 0.142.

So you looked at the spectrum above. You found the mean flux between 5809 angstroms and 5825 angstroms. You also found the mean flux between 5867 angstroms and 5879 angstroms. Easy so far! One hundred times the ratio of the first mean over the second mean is 112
